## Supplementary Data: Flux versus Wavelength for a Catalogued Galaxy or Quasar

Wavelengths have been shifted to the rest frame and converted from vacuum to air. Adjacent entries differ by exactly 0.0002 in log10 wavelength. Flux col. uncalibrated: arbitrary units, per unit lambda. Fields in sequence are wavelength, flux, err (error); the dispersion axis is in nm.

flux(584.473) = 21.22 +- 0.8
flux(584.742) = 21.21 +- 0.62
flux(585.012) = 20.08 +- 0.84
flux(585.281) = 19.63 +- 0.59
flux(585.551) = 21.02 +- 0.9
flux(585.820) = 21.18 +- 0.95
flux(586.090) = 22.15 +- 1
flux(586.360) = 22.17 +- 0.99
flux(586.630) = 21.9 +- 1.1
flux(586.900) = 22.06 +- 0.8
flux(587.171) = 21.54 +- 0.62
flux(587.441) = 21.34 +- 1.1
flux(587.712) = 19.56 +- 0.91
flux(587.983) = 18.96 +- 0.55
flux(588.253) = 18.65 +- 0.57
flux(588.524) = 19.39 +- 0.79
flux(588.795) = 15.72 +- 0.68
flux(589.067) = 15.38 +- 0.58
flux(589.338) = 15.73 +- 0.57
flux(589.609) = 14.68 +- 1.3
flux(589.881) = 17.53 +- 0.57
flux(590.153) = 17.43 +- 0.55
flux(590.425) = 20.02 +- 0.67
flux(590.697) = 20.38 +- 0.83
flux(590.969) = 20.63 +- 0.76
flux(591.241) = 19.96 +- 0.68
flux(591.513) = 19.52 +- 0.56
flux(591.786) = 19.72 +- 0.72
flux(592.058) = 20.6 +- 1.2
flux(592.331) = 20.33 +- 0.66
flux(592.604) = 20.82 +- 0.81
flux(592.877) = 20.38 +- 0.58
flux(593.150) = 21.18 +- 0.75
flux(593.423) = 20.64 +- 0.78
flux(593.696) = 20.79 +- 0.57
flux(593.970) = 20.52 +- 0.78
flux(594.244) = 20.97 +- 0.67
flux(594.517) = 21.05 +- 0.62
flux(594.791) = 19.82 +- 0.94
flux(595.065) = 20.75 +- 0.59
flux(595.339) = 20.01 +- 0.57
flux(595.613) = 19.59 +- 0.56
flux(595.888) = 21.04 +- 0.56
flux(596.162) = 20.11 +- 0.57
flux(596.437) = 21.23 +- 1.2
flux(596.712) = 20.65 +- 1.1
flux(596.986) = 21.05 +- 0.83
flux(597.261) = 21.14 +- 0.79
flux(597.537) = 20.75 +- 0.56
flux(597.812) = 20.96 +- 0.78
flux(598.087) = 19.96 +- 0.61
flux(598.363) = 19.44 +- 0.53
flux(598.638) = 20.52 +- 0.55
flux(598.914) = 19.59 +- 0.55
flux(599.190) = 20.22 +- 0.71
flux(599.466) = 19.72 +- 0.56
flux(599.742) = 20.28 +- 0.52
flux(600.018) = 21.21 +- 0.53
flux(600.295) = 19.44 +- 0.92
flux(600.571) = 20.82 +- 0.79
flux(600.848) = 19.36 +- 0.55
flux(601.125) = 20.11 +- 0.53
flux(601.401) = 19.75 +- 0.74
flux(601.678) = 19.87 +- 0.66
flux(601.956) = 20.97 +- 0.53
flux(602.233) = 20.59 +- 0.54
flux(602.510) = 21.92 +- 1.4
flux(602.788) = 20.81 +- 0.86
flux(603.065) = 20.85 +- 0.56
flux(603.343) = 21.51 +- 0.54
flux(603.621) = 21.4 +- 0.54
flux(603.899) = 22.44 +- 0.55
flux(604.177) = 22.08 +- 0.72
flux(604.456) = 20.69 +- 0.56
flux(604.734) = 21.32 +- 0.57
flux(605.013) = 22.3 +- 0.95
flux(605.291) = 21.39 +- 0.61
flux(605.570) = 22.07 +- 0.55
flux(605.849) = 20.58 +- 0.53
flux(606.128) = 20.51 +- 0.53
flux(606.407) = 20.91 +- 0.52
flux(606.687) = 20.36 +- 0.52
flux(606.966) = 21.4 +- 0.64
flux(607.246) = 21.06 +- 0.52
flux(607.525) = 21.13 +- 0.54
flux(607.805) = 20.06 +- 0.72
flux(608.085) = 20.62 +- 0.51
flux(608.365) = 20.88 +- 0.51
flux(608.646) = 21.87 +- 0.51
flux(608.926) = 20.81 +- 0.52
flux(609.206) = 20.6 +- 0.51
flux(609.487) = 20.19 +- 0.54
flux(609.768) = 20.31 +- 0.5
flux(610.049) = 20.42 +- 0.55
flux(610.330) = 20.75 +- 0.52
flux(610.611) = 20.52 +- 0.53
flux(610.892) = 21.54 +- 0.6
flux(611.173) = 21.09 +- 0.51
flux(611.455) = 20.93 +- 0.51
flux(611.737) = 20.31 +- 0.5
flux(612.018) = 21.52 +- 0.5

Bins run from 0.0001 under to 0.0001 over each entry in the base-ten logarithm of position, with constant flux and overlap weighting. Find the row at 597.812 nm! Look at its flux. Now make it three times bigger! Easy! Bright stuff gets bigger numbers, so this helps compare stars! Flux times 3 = 62.9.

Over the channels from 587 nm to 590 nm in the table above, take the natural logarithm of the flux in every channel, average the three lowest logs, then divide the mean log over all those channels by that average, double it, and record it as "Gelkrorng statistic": 2.12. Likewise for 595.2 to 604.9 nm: 2.04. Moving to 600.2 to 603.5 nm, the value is 2.03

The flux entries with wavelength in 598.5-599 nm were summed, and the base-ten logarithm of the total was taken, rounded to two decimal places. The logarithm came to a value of 1.60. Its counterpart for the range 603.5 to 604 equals 1.64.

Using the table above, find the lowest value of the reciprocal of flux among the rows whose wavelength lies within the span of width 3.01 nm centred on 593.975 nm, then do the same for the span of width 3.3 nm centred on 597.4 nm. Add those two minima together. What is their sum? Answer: 0.0943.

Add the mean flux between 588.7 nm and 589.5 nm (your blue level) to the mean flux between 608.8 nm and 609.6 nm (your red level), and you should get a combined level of 36.1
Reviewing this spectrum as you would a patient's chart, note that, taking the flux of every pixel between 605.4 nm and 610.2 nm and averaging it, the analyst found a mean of 20.8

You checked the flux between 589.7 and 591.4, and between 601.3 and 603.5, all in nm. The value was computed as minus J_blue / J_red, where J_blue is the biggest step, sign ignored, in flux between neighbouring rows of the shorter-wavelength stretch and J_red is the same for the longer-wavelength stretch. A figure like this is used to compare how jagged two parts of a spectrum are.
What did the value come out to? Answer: -1.9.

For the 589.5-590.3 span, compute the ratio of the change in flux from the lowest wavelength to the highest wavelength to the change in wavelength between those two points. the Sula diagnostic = 5.1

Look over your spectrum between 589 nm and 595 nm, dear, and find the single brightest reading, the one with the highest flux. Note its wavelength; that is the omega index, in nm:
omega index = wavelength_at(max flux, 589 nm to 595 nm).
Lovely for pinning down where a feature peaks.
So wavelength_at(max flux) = 593.150 nm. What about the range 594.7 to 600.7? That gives 596.437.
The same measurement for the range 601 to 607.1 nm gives 603.899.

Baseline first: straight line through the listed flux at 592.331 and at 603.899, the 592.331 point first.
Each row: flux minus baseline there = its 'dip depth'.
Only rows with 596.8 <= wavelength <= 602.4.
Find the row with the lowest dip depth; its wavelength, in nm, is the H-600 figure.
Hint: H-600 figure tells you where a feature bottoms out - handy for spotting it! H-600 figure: 600.848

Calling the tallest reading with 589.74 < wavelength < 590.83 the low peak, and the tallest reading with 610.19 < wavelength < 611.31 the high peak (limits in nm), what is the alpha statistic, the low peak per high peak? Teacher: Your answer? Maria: 0.95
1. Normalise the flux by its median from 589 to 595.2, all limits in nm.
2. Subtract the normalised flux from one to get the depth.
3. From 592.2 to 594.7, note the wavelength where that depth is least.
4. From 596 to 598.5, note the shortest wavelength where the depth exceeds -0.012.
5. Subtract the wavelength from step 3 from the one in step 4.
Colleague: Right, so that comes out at 3.01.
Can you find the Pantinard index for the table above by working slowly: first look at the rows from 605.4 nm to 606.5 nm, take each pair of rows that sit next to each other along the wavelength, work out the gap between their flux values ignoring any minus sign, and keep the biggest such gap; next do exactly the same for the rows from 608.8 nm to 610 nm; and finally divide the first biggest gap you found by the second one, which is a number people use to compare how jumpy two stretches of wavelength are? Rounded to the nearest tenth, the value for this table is 3.6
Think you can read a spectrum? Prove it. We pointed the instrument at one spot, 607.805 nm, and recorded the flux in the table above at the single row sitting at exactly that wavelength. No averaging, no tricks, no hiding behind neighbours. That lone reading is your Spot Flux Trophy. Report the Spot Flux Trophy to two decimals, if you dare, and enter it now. 20.06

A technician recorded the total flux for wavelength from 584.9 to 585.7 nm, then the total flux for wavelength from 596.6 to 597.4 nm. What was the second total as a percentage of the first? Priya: 103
